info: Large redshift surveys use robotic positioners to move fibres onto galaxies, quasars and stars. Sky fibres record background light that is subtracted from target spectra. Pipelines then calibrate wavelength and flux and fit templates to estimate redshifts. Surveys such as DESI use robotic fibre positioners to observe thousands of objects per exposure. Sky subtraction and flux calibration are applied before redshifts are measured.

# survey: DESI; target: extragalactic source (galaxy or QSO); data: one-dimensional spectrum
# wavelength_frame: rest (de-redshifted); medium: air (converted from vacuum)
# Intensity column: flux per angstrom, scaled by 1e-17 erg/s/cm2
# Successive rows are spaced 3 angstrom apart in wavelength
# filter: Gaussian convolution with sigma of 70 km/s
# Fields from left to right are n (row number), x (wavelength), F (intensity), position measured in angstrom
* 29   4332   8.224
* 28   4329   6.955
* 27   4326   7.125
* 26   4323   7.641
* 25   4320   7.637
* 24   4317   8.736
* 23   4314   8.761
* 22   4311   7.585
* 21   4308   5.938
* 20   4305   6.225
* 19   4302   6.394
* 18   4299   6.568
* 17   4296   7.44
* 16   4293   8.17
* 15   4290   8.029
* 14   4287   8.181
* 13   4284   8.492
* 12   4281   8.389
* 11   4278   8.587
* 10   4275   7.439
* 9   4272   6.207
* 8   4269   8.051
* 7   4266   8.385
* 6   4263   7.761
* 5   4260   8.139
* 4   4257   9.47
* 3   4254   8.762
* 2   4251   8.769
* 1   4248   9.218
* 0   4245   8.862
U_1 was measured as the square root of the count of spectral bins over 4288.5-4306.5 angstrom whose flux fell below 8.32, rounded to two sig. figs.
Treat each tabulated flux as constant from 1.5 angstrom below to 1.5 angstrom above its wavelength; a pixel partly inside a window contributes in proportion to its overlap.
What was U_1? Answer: 2.4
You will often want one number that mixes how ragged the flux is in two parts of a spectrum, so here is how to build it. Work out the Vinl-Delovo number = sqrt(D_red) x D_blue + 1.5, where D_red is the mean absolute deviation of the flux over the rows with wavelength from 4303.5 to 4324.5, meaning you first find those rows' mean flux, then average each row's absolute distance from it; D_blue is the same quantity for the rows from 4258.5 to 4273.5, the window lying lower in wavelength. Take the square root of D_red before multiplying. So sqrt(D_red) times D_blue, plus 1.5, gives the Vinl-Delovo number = 2.04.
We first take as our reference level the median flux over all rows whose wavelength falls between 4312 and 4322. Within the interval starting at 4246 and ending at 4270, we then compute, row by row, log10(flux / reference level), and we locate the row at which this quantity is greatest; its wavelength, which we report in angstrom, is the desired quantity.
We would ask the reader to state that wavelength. 4257 angstrom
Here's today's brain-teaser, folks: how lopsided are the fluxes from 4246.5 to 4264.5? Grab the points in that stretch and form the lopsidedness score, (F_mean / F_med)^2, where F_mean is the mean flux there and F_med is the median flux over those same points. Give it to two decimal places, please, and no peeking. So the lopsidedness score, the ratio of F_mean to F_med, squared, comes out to 0.98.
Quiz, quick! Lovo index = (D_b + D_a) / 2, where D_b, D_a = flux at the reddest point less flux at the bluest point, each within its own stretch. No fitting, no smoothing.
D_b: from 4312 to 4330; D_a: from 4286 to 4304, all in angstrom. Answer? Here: -1.8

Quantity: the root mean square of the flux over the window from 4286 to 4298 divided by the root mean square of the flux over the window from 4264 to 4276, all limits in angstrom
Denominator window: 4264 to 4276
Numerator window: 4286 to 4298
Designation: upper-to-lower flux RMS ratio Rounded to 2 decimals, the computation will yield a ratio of 1.05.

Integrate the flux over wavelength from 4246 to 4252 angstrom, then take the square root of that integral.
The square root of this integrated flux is 7.35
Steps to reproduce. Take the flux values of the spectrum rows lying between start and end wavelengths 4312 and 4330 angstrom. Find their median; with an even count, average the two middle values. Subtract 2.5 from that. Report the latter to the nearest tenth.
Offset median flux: 5.1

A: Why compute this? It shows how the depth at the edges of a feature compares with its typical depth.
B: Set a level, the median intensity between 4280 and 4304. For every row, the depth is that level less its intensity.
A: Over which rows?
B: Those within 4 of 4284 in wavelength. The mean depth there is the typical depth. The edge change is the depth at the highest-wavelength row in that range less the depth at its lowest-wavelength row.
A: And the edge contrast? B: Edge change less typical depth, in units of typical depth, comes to -2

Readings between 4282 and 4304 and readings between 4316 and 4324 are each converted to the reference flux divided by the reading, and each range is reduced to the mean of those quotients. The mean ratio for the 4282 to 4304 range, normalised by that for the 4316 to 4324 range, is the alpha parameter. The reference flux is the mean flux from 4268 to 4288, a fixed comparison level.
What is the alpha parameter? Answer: 1.06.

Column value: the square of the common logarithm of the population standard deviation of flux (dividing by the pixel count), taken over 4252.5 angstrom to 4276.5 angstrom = 0.0021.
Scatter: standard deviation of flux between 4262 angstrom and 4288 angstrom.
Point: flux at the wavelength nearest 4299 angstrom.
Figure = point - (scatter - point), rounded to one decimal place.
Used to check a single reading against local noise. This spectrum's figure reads 12.4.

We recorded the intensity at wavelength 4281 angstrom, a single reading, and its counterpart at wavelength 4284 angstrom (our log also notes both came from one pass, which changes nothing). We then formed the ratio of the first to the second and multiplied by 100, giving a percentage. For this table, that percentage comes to 99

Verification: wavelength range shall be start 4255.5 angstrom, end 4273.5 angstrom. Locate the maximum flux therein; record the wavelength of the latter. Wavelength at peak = 4257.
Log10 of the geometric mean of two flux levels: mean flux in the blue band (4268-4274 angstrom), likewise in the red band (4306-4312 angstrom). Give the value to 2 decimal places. 0.84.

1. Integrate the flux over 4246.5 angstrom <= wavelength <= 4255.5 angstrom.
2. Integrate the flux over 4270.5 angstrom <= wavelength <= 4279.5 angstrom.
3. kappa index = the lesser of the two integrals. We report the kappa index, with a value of 67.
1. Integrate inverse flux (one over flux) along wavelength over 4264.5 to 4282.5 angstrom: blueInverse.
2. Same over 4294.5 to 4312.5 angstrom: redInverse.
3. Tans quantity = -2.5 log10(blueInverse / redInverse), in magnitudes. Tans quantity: 0.168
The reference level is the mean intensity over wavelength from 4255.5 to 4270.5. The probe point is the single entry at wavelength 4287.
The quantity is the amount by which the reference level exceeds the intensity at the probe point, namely 0.2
